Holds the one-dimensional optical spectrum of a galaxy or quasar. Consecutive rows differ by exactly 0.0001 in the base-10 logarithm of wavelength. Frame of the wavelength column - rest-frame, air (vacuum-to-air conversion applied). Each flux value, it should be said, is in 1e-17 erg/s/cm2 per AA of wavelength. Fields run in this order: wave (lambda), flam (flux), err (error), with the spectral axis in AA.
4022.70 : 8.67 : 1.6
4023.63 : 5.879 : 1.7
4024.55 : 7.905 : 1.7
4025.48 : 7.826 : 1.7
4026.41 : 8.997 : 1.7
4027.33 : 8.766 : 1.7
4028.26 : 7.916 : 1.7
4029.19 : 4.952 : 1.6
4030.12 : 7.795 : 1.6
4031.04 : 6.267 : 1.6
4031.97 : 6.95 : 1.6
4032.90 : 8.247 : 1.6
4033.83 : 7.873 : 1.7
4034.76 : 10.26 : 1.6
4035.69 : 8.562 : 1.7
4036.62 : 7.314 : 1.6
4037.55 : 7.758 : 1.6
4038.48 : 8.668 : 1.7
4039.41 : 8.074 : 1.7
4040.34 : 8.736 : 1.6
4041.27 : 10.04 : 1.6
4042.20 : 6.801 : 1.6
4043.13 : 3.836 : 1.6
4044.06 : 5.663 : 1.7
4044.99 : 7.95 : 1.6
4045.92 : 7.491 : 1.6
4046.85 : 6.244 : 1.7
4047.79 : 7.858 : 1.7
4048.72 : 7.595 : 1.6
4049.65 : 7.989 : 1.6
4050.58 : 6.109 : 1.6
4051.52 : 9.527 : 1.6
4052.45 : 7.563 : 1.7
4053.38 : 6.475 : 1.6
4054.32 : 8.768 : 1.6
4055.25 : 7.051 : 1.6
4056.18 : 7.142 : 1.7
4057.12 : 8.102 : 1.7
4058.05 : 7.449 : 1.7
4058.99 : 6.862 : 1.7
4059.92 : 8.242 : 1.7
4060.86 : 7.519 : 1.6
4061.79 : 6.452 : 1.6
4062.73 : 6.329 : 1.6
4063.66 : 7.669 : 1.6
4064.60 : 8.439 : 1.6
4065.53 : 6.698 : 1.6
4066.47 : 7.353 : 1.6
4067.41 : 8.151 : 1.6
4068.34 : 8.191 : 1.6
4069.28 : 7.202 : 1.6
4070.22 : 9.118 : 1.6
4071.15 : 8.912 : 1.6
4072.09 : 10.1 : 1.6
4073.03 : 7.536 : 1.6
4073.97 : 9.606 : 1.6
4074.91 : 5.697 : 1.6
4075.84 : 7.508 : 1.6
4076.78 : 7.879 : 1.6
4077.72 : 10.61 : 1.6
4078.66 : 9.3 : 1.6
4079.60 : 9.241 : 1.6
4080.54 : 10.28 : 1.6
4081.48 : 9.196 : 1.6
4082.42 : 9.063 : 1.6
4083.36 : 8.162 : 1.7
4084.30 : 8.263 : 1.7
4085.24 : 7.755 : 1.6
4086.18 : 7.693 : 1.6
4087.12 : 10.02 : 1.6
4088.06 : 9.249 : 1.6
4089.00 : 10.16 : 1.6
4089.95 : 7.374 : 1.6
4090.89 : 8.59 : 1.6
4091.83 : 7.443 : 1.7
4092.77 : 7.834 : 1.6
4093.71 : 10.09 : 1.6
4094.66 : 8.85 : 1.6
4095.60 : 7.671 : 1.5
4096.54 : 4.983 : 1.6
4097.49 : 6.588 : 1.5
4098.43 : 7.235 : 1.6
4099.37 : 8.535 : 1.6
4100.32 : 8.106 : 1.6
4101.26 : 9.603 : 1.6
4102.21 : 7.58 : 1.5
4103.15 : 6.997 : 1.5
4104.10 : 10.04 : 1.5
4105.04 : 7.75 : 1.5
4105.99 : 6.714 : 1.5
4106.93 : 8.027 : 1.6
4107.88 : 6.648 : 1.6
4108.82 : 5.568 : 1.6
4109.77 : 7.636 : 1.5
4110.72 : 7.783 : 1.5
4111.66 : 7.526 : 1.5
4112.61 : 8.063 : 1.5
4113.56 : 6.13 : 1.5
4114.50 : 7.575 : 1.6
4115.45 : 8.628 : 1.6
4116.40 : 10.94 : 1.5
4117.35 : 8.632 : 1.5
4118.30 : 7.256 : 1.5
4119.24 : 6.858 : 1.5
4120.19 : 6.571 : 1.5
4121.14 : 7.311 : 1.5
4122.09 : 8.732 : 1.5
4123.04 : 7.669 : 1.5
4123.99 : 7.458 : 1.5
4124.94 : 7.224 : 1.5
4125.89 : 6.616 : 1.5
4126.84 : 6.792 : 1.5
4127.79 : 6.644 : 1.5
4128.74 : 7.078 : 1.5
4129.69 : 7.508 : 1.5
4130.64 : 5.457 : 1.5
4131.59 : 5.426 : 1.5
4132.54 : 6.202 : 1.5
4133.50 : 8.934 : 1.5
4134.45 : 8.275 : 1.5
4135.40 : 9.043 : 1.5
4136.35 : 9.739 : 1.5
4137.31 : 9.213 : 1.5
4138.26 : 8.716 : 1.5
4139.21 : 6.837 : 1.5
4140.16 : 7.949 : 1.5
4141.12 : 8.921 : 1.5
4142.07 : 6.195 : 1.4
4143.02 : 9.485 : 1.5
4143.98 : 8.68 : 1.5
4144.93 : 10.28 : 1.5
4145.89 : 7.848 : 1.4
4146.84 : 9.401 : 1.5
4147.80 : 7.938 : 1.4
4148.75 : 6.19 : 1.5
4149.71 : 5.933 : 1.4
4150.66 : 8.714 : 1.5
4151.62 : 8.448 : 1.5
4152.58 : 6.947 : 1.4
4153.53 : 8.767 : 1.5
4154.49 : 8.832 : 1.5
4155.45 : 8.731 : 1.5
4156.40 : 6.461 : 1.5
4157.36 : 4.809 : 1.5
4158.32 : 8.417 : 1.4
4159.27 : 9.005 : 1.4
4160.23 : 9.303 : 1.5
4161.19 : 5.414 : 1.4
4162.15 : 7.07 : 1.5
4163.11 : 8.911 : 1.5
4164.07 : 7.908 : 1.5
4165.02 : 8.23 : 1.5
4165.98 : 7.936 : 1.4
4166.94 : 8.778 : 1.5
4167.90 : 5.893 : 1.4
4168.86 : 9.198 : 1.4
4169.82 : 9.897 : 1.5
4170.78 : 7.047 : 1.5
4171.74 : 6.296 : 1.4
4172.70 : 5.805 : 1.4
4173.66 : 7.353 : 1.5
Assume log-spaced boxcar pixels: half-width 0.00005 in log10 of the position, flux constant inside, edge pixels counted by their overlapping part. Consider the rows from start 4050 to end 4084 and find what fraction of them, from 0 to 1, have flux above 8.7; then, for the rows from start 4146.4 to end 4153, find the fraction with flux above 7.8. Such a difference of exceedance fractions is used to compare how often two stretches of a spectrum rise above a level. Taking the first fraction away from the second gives 0.2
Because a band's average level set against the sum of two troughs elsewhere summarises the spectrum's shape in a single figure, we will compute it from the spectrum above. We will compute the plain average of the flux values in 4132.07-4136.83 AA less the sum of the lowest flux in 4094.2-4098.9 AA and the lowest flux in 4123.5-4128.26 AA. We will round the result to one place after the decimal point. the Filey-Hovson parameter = -3.2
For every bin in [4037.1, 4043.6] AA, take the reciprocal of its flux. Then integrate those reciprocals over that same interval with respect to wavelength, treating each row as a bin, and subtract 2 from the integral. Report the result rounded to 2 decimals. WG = -1.08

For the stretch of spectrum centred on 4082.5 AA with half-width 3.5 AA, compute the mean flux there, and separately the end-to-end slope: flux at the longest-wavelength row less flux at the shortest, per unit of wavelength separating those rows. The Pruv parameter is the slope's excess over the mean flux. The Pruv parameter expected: -9.1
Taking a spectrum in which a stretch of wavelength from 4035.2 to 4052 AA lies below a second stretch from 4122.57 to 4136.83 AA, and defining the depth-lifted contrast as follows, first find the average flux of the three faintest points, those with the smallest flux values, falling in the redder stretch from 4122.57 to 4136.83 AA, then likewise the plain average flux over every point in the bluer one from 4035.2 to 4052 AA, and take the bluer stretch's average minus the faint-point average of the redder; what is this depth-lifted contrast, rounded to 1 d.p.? 1.9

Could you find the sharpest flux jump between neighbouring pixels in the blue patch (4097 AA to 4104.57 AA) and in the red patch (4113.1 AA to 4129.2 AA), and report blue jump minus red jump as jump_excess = 0.7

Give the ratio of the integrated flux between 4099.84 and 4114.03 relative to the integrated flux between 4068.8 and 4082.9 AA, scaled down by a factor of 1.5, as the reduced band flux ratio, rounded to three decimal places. 0.584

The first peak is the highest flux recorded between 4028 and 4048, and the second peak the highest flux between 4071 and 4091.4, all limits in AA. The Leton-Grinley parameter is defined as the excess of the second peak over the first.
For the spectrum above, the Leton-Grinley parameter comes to 0.35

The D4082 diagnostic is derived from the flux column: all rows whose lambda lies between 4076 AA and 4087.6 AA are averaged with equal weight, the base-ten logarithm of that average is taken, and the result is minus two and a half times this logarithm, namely -2.38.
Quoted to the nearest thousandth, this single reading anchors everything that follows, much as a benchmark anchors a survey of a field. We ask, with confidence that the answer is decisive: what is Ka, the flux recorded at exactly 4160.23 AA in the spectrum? 9.303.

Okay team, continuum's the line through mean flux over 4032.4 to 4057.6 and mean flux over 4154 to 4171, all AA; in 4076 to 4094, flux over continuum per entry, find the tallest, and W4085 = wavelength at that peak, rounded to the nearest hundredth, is 4077.72 AA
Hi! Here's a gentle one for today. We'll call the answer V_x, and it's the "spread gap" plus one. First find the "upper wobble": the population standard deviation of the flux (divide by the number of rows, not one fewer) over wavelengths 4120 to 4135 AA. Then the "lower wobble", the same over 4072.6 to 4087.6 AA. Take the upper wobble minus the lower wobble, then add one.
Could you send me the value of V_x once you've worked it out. 0.74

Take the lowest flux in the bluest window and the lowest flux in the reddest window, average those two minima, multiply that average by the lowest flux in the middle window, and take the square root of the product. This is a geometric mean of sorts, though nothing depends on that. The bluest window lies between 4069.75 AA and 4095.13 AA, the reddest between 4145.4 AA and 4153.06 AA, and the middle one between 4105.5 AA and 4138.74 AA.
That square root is 5.62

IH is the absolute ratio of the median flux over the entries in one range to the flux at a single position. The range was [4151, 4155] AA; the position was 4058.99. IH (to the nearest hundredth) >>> 1.25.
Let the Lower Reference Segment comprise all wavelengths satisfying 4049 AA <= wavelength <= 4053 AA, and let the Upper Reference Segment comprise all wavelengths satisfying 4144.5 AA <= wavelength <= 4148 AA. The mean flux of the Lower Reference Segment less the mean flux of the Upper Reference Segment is -1.1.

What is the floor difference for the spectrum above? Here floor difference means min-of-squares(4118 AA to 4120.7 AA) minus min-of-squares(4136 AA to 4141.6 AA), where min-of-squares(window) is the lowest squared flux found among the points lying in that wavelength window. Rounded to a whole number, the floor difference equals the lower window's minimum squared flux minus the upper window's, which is -4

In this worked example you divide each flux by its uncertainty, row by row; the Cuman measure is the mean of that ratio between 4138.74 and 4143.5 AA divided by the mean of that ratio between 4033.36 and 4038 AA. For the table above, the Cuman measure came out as 1.04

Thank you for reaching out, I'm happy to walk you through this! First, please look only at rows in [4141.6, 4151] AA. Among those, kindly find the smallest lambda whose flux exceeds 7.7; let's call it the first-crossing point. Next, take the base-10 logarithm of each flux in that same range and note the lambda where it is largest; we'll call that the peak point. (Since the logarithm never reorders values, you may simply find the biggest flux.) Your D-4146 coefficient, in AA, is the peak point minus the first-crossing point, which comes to 1.9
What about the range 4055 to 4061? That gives 2.8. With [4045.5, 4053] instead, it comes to 3.7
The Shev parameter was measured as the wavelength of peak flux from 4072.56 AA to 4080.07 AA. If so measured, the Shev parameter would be 4077.72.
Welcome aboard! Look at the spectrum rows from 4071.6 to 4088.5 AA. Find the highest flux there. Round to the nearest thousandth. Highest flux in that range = 10.610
